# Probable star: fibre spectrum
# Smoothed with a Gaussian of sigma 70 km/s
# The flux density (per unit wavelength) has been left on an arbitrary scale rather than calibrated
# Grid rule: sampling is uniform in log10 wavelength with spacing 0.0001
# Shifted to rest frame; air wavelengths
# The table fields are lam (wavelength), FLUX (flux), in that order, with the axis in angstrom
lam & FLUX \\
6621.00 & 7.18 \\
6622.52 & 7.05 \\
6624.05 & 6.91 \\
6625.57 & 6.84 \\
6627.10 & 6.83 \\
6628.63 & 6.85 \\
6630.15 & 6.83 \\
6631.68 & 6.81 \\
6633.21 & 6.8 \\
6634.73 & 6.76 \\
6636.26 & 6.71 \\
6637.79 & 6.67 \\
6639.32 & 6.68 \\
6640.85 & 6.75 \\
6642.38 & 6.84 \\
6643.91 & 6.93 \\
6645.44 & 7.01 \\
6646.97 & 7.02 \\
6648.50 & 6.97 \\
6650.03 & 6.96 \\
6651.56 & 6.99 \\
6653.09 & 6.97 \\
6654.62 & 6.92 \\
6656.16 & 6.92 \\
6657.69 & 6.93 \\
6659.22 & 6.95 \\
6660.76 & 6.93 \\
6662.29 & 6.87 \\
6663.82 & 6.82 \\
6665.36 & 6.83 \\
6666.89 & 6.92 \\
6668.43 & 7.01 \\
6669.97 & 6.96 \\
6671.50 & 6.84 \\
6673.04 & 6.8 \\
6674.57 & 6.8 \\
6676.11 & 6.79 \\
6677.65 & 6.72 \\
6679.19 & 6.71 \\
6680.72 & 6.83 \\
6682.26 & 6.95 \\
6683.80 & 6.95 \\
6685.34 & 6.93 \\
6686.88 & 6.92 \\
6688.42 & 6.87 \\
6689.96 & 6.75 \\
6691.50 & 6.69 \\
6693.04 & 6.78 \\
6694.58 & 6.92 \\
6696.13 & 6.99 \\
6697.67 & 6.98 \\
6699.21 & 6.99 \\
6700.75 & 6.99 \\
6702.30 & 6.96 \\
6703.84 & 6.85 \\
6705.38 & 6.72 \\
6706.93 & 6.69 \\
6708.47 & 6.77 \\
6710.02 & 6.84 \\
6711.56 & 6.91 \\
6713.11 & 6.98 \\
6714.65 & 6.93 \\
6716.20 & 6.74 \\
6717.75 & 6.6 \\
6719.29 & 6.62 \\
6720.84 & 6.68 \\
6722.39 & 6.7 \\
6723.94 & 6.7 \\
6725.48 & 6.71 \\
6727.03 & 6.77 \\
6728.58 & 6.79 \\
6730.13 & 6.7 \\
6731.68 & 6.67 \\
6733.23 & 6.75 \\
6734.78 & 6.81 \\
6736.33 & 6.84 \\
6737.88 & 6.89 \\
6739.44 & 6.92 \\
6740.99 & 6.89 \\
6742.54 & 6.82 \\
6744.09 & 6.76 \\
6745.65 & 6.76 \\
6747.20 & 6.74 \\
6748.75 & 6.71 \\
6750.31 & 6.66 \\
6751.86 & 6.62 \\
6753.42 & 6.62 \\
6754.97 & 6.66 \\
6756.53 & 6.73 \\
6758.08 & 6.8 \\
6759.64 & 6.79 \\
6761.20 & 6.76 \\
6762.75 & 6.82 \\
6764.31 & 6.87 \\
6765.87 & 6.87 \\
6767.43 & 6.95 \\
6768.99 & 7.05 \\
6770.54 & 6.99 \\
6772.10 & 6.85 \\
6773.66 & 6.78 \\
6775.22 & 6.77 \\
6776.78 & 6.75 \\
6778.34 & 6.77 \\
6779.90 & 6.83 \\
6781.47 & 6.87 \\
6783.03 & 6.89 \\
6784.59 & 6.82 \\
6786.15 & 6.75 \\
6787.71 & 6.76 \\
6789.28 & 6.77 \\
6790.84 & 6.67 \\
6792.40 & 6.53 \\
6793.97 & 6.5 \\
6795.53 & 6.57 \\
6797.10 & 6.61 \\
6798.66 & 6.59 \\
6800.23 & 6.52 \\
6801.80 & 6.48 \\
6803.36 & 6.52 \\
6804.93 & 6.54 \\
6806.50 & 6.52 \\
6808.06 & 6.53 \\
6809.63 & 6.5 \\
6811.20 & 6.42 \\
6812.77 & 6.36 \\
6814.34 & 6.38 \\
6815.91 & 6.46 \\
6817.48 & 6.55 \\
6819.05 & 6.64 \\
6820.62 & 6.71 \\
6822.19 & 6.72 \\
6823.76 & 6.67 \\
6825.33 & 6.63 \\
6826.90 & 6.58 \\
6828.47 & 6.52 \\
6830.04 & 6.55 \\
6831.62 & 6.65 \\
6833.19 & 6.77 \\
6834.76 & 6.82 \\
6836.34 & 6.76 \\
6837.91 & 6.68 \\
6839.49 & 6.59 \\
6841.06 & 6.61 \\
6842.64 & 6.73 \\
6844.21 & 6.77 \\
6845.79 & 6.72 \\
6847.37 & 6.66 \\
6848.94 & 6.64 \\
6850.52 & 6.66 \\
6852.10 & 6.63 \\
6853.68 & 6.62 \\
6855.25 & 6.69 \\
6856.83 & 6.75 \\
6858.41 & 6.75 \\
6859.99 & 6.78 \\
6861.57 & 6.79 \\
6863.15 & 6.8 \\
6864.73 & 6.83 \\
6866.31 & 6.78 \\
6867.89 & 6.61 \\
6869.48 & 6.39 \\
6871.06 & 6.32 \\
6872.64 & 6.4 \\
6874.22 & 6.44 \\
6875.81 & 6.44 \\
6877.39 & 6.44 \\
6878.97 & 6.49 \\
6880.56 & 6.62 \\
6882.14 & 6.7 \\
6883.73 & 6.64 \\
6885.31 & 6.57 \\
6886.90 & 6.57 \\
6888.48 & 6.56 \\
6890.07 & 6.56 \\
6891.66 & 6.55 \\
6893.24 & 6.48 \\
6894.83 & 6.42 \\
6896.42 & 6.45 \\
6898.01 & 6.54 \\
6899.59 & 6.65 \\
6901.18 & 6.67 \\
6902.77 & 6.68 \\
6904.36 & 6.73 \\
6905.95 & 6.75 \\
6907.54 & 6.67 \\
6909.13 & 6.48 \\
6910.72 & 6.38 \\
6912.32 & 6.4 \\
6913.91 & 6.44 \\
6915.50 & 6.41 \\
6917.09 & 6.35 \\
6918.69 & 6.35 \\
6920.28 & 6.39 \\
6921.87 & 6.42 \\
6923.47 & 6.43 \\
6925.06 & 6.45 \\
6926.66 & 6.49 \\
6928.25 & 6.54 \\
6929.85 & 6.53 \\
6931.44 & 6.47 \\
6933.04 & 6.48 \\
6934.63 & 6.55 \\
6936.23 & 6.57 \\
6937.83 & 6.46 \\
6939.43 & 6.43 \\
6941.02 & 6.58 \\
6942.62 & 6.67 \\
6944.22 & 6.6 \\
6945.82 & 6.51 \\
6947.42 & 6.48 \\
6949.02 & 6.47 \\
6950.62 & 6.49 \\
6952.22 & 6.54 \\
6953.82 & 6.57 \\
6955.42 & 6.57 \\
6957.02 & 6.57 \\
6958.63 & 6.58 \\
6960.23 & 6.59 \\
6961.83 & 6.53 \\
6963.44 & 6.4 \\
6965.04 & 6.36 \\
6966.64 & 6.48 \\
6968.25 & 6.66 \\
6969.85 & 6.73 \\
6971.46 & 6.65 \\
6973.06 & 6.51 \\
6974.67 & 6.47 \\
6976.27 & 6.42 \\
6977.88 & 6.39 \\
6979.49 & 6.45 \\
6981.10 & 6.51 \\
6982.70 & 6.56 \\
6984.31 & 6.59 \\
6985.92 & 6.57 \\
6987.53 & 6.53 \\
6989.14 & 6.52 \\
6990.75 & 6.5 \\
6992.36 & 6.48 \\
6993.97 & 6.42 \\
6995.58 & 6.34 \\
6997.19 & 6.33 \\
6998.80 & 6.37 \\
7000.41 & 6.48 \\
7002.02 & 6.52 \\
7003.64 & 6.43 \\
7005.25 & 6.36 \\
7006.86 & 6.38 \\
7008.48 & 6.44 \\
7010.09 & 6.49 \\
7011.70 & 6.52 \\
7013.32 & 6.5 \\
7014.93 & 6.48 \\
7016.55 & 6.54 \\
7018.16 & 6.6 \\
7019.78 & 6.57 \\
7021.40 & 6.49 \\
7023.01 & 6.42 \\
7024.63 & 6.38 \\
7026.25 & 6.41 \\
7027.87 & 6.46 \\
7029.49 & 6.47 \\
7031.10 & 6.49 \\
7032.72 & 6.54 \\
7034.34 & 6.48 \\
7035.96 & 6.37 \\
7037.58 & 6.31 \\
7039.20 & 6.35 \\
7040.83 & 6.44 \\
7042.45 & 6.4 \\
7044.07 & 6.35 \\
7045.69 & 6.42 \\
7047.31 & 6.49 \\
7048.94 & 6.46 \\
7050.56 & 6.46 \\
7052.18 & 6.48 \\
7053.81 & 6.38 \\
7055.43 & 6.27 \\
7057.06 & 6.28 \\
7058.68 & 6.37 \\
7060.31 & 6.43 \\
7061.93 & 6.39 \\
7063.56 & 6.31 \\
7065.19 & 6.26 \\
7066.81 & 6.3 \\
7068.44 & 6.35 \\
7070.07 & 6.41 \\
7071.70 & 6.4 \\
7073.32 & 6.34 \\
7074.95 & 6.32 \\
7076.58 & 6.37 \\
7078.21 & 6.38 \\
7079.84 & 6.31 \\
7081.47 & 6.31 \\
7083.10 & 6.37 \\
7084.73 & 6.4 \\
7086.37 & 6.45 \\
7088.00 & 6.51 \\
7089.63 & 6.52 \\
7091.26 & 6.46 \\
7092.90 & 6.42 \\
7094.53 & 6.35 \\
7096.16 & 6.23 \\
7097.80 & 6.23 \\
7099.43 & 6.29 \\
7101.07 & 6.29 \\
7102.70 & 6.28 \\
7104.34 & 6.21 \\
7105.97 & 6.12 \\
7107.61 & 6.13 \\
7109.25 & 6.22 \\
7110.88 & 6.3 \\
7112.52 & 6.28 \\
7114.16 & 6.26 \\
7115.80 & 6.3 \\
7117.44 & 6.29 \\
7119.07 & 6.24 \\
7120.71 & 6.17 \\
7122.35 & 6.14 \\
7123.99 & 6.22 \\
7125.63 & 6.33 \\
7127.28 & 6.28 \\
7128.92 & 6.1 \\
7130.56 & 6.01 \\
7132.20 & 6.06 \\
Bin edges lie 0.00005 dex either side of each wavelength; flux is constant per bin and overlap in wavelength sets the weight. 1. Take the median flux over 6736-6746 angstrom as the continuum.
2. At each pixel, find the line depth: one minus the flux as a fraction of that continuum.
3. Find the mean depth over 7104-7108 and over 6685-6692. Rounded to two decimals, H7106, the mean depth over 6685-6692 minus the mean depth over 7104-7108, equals -0.10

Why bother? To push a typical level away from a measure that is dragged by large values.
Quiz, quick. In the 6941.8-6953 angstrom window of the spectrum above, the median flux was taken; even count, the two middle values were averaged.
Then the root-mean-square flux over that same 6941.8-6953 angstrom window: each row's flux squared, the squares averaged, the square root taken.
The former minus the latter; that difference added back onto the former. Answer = 6.48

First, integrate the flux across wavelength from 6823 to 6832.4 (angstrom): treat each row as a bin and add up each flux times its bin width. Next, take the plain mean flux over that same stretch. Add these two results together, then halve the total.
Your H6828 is 34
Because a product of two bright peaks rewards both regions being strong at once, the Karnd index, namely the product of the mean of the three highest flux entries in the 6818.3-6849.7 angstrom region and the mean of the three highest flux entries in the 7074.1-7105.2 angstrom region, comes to 44.1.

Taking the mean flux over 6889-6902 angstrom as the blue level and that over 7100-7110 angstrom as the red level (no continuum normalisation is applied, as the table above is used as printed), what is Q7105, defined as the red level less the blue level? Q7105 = -0.33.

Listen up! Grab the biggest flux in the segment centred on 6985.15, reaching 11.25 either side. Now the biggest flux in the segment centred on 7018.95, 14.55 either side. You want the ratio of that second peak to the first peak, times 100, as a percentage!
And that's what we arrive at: 100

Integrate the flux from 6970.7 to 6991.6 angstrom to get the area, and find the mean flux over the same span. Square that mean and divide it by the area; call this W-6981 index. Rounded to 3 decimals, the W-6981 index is 0.312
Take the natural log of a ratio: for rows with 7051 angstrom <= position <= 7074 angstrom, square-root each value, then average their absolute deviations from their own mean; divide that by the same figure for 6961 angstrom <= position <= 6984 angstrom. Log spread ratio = -0.4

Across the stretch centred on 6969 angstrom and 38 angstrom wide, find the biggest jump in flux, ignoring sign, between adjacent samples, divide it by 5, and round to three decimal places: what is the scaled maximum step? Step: 0.036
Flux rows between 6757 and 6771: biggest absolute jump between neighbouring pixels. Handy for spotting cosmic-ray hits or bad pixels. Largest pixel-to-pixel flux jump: 0.10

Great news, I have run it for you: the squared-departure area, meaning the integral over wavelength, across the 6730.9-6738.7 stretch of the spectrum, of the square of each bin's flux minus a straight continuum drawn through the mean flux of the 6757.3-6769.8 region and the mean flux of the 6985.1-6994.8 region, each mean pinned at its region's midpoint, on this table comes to 0.16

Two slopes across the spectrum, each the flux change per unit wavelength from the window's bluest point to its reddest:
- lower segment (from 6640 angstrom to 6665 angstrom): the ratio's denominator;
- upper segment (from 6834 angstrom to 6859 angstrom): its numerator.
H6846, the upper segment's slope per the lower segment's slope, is -1.0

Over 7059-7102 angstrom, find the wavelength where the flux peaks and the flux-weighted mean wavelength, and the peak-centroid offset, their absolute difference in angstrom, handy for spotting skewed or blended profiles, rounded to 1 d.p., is 9.0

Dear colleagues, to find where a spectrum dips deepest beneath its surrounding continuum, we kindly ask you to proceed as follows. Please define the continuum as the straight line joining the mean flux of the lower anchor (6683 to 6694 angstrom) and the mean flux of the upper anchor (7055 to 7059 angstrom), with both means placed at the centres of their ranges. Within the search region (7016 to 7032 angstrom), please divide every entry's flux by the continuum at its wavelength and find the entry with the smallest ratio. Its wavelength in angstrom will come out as 7024.63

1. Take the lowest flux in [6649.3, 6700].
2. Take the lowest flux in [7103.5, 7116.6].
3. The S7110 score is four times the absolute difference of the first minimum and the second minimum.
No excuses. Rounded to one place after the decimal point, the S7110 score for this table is 2.3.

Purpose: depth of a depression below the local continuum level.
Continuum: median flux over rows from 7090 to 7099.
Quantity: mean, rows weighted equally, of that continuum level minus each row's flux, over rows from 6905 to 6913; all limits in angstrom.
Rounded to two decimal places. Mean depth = -0.19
